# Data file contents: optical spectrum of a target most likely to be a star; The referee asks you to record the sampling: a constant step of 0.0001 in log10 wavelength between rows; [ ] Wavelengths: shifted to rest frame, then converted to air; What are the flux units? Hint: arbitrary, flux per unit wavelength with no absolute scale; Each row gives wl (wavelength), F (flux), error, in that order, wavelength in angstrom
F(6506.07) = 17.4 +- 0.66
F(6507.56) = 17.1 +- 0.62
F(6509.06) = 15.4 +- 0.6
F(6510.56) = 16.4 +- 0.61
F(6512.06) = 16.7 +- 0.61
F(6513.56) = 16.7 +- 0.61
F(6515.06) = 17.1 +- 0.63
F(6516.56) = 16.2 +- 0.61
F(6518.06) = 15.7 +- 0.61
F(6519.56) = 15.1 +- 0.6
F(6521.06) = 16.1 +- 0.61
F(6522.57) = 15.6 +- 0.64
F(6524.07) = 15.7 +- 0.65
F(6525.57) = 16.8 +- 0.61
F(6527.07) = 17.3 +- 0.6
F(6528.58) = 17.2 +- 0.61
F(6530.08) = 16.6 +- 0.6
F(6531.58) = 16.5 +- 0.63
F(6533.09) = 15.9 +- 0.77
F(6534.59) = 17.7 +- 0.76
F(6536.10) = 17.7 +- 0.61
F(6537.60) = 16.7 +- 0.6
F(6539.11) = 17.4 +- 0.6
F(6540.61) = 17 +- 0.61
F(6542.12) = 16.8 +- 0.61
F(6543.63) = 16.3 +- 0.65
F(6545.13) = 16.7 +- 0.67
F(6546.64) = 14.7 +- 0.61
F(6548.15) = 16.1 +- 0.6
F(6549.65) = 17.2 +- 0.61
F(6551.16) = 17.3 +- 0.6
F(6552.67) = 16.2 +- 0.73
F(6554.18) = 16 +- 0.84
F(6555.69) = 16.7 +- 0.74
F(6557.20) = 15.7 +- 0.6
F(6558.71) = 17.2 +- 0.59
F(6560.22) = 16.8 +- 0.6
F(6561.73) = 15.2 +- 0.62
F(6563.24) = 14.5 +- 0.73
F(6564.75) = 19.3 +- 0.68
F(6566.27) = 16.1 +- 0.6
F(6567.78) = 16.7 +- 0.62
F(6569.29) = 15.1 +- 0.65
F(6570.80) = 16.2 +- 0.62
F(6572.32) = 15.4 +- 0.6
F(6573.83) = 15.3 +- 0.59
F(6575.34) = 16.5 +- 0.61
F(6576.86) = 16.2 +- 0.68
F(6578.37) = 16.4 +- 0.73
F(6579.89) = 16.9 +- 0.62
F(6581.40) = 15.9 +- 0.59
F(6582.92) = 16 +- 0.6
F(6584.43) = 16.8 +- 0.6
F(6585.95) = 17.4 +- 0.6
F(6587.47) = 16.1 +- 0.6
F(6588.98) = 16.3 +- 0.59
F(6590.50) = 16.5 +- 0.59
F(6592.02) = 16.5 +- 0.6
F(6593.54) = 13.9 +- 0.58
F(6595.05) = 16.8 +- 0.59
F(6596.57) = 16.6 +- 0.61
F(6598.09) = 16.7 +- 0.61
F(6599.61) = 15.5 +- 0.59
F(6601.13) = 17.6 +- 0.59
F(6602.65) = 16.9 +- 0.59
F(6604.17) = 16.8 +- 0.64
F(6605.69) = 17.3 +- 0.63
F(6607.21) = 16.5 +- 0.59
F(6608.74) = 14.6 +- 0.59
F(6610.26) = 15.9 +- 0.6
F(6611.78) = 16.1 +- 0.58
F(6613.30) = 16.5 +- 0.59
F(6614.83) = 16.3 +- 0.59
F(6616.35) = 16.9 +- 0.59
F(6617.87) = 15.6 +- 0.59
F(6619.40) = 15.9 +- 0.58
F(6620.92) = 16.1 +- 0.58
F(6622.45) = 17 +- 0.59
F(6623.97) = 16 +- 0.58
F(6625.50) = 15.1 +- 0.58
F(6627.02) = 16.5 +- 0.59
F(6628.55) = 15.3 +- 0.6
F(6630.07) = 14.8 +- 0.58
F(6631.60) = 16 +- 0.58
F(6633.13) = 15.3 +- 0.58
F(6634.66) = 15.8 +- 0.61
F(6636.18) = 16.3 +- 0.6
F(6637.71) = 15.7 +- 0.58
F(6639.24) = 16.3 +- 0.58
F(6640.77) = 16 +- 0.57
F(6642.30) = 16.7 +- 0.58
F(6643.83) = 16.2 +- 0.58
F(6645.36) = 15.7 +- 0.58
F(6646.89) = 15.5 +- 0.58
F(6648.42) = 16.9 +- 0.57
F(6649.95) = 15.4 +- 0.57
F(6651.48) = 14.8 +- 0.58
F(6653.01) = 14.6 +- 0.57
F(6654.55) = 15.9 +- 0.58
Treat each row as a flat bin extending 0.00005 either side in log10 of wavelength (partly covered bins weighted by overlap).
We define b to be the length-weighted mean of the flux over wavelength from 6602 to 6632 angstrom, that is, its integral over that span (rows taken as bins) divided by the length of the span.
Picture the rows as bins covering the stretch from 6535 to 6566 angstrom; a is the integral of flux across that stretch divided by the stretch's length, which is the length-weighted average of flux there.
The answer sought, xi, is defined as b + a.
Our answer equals 32.7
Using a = 16.6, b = 16.1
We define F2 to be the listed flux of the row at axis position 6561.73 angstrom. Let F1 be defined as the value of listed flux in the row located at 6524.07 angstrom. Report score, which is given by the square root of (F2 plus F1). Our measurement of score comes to 5.56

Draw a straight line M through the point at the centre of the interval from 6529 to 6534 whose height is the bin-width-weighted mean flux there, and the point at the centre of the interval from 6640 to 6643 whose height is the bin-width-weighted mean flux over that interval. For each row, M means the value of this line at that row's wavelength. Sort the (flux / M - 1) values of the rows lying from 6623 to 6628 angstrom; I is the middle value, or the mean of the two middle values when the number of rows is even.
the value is -0.022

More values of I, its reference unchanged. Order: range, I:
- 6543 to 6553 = -0.009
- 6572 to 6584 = -0.018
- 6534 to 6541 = 0.058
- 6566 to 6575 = -0.040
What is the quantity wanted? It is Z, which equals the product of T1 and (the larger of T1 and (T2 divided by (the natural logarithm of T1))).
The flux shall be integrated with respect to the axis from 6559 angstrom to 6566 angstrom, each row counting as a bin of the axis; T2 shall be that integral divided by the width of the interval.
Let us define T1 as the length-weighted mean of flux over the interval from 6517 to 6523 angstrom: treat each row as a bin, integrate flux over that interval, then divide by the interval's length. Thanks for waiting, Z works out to 245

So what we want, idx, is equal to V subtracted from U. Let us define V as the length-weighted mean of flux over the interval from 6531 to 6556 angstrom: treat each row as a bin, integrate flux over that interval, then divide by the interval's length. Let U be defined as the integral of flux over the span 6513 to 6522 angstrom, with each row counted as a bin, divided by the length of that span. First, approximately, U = 16.1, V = 16.64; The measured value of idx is -0.52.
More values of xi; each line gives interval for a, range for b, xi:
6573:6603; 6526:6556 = 33.0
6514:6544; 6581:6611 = 32.9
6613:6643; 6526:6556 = 32.7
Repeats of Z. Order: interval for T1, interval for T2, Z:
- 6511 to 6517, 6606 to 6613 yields 278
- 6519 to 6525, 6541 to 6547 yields 246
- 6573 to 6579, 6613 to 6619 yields 259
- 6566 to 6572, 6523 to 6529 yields 255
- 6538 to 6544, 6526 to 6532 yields 285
